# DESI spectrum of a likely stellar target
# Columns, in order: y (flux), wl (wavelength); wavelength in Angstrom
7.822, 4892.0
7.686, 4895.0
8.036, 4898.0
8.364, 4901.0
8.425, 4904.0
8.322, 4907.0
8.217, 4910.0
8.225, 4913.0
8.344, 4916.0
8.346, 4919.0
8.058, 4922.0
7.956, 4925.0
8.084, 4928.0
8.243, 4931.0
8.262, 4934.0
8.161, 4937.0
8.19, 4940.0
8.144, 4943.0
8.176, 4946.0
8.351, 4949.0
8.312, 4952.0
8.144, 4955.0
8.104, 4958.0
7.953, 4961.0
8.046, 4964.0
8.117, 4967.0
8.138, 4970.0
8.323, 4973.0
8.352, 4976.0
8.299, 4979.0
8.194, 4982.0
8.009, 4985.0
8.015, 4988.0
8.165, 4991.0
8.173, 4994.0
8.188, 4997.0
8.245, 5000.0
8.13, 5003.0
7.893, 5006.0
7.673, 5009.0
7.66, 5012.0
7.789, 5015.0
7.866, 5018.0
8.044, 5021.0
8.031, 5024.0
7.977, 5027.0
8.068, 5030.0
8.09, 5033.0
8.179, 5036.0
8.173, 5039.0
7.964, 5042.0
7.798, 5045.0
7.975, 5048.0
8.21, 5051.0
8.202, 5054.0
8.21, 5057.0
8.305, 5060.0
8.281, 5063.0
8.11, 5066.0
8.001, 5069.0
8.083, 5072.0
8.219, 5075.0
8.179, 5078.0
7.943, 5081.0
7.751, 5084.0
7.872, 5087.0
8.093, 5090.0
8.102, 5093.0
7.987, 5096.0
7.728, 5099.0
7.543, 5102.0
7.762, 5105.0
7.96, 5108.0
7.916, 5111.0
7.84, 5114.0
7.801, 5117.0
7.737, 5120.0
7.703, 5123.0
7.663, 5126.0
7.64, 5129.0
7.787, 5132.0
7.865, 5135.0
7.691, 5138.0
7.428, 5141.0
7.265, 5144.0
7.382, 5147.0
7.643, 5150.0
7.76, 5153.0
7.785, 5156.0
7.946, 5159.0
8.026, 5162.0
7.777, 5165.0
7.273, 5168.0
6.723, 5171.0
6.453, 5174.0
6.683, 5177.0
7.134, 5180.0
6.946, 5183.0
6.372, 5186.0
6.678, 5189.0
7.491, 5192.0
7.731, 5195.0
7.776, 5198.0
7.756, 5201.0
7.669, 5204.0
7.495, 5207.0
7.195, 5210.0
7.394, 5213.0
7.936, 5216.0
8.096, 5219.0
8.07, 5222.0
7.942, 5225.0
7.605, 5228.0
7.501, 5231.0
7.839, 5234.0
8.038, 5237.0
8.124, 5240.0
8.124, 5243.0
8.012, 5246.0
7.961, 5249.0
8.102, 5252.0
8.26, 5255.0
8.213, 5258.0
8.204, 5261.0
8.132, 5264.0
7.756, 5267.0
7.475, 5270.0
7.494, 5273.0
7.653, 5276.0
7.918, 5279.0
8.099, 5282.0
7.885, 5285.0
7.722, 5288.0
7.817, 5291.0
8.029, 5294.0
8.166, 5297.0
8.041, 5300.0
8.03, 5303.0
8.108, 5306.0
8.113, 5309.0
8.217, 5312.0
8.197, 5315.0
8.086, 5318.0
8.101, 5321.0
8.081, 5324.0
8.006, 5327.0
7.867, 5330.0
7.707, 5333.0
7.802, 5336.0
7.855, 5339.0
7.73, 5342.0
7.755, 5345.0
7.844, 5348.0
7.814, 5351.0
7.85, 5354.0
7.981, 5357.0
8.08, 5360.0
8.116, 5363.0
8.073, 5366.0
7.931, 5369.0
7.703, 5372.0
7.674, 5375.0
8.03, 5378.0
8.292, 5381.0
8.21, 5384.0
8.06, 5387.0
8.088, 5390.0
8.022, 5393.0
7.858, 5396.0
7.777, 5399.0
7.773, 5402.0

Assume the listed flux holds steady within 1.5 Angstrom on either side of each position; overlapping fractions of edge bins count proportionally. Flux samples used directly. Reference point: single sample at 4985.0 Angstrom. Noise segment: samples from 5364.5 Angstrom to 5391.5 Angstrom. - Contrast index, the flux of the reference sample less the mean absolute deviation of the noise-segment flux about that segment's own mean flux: 7.9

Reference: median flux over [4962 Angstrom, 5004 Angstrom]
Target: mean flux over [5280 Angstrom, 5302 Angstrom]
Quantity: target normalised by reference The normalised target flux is 0.98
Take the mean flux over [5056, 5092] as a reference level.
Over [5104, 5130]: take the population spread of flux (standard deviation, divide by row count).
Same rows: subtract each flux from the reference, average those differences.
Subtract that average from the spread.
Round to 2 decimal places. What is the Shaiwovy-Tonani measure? -0.20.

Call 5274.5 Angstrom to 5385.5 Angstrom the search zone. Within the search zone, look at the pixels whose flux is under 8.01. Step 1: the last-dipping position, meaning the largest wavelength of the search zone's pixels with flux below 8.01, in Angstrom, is 5375.0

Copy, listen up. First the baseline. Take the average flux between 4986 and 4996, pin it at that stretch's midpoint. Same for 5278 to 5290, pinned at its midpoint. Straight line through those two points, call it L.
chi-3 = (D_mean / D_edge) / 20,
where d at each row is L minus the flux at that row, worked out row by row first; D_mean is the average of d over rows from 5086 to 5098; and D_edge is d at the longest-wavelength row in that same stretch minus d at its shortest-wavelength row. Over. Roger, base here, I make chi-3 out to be -0.01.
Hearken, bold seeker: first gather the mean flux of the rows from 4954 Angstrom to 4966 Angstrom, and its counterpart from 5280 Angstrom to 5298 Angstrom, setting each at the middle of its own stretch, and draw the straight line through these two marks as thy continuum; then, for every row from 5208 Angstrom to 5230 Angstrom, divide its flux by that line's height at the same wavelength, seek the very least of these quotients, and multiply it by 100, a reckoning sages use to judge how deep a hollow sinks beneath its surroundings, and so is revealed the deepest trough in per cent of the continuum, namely 90.2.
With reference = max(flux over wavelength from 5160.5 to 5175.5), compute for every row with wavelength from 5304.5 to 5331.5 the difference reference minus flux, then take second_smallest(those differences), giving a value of -0.17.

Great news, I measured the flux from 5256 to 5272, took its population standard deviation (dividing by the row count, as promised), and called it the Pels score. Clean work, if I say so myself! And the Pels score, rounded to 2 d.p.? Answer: 0.29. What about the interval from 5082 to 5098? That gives 0.13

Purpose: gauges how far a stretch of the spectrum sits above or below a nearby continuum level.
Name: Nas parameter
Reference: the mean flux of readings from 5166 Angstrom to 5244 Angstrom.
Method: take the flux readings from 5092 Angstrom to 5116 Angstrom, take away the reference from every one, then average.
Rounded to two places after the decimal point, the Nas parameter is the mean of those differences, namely 0.39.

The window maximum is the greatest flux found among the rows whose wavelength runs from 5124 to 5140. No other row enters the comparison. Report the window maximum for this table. 7.865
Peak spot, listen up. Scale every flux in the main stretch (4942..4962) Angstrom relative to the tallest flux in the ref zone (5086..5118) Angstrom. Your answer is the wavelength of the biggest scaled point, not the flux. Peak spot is 4949.0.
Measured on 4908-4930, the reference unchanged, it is 4919.0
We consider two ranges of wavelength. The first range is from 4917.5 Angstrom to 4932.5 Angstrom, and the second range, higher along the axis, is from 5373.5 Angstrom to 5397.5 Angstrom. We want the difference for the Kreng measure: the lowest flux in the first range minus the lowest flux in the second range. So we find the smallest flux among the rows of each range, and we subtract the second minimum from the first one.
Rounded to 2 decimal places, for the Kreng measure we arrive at 0.28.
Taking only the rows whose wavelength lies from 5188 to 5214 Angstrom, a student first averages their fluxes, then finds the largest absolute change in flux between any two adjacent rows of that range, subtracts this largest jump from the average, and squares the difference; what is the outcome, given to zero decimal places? 44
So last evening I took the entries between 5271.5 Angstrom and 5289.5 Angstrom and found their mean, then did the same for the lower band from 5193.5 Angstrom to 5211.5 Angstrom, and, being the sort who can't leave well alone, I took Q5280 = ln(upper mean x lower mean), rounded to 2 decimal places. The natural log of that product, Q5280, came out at 4.08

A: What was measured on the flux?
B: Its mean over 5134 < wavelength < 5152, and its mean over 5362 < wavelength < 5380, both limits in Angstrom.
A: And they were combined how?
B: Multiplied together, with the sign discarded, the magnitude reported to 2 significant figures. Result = 60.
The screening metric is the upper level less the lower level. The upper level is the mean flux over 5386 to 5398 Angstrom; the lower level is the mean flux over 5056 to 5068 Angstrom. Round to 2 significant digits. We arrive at -0.22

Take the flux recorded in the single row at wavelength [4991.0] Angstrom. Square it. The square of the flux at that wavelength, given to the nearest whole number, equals 67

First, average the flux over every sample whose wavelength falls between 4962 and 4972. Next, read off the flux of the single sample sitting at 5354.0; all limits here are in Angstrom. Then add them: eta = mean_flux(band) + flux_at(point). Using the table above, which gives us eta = 16.0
